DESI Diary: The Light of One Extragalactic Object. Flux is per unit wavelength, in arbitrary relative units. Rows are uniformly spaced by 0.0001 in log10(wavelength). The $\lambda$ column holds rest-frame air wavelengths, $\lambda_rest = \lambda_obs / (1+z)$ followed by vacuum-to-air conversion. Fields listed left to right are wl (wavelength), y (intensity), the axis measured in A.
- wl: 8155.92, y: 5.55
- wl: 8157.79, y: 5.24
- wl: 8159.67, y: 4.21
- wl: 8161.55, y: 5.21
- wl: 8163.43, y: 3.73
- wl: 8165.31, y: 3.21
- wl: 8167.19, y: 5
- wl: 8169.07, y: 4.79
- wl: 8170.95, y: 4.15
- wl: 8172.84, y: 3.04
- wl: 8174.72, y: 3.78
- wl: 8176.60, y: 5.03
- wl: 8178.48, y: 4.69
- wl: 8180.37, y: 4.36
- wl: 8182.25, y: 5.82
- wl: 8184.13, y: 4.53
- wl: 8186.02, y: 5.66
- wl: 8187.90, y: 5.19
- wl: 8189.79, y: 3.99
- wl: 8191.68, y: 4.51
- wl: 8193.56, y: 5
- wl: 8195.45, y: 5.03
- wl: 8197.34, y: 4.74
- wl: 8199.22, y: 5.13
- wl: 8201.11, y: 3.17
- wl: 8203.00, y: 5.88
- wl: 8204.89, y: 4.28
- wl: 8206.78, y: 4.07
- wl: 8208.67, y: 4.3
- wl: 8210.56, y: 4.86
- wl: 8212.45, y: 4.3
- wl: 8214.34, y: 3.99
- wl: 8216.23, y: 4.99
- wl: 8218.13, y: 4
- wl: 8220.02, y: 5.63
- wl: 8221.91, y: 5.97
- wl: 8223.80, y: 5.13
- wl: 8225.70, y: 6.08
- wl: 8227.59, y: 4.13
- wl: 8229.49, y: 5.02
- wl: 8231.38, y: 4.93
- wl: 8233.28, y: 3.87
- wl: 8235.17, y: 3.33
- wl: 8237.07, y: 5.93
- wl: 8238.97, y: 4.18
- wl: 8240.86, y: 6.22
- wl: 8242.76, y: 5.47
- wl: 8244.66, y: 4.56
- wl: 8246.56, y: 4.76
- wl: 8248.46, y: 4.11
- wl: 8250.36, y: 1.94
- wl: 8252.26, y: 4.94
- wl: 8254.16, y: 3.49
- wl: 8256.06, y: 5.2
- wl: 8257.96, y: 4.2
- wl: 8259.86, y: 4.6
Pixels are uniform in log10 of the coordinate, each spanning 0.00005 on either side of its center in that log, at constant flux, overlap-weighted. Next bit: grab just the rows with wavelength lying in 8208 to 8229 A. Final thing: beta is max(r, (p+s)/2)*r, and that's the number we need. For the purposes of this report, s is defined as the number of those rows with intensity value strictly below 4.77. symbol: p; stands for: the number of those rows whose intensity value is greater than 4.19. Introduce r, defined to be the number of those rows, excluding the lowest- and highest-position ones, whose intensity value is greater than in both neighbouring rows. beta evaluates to 26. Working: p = 8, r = 4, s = 5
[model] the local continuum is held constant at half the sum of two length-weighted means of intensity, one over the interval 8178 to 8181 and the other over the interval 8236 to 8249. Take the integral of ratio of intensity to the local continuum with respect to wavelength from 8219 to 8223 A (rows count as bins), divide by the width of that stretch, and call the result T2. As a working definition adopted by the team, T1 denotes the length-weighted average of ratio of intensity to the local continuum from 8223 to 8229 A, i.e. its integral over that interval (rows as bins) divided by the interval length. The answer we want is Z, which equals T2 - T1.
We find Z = 0.14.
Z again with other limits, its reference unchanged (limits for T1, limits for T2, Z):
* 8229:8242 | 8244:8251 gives -0.19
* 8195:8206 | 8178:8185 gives 0.04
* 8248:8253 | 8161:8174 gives 0.12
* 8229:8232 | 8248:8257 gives -0.22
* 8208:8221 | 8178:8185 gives 0.06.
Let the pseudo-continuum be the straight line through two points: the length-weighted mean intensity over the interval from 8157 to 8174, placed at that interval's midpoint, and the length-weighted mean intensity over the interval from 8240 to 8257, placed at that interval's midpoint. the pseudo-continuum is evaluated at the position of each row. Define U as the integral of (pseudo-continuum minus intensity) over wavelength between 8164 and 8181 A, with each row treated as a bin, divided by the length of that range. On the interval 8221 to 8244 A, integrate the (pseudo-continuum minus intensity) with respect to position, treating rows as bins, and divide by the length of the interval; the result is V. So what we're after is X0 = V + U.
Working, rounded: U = 0.08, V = -0.55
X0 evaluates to -0.475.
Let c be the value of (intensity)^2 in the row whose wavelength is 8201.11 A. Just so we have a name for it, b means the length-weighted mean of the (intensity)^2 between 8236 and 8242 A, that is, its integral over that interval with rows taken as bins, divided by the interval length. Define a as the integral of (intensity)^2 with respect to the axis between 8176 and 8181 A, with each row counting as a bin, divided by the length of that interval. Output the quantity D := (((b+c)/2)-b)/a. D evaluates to -0.45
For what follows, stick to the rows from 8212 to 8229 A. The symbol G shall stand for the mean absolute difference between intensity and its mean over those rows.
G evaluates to 0.72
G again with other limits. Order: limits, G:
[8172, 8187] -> 0.69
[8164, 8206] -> 0.63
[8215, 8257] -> 0.81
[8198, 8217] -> 0.57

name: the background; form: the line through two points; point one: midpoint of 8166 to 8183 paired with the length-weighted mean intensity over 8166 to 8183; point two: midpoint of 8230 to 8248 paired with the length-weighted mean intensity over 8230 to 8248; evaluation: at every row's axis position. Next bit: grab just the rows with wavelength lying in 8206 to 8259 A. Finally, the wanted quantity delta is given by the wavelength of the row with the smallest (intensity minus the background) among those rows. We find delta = 8250.36 A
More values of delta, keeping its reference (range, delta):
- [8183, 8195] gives 8189.79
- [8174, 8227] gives 8201.11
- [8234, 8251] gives 8250.36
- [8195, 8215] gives 8201.11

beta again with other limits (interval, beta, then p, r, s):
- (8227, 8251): 30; 7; 4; 8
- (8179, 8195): 11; 7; 2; 4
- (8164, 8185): 21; 7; 3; 7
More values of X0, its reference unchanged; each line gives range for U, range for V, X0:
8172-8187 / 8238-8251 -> -0.342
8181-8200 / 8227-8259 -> -0.604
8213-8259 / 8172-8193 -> -0.488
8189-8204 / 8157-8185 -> -0.490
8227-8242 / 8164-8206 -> -0.510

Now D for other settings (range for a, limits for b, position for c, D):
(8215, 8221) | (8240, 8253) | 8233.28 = -0.15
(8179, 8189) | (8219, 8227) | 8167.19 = -0.13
